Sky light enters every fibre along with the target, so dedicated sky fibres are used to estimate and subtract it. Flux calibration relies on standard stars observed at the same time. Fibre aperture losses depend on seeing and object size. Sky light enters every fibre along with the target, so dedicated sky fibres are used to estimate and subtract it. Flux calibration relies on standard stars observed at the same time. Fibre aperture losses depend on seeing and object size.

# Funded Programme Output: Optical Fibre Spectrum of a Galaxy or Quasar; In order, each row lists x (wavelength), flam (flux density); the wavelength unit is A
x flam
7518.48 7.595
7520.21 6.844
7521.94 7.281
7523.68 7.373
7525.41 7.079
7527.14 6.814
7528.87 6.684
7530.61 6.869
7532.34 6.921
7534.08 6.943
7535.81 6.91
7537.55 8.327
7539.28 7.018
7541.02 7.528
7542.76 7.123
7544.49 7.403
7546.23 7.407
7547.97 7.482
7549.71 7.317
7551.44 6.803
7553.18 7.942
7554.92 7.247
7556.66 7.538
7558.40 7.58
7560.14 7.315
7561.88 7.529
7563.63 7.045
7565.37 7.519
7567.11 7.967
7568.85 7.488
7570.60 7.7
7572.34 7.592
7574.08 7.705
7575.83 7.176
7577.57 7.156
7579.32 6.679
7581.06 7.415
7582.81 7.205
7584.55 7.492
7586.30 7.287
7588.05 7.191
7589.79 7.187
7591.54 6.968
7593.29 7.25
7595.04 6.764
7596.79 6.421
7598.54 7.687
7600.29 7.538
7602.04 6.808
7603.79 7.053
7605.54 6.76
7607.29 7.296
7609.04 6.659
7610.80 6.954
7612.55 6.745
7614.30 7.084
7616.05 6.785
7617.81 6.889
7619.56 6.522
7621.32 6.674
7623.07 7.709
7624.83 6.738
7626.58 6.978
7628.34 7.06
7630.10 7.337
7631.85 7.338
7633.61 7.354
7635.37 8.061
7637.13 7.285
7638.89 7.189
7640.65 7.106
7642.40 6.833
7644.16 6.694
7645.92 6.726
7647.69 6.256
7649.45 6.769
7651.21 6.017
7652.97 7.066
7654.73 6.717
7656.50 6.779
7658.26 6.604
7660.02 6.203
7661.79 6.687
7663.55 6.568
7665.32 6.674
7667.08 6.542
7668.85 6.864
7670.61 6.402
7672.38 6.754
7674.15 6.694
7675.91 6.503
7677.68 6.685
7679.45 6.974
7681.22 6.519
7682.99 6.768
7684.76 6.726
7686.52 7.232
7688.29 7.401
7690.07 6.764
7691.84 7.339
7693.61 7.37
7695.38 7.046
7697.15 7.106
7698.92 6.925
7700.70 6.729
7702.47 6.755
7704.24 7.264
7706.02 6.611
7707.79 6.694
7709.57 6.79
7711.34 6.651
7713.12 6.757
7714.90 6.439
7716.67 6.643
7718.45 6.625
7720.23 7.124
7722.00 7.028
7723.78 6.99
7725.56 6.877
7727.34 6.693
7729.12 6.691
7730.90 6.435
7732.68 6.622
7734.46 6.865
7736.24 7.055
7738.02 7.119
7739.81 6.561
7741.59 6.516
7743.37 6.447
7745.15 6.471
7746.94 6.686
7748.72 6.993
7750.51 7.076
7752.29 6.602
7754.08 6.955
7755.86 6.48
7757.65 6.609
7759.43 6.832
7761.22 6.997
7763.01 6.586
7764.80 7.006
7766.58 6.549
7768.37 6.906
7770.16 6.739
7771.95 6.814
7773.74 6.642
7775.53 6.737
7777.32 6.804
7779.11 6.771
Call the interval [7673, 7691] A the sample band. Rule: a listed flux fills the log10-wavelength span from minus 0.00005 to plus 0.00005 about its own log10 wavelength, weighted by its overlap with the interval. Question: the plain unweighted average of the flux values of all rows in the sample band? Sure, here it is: 6.83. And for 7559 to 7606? 7.26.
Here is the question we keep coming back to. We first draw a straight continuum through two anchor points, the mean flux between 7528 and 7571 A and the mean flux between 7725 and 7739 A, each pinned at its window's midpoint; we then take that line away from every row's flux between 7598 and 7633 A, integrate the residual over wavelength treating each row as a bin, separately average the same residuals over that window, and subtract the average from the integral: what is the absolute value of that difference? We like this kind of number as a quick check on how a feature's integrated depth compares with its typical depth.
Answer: 3.9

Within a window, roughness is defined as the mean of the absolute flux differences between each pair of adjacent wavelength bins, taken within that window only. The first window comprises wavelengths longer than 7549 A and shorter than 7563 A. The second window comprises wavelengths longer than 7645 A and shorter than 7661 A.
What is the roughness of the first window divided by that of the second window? 0.96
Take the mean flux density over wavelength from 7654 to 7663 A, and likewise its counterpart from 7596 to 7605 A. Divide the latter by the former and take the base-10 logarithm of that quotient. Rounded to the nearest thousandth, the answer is 0.032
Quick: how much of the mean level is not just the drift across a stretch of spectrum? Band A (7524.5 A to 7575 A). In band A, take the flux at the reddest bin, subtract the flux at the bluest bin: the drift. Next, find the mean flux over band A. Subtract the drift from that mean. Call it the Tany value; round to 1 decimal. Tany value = 6.7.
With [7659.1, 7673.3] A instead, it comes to 6.0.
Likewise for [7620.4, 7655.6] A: 7.0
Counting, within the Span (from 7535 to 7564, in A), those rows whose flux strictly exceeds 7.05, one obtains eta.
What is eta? 13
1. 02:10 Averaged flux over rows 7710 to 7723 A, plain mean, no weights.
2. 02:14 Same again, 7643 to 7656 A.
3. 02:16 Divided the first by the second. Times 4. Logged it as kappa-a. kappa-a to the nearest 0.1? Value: 4.1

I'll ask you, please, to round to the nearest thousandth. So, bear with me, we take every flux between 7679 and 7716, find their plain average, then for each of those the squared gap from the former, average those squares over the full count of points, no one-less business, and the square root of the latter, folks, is 0.282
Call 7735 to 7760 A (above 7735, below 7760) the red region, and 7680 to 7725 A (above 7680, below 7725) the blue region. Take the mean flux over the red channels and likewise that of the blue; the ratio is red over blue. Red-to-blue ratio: 0.98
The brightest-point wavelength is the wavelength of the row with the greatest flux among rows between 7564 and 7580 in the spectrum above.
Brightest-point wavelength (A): 7567.11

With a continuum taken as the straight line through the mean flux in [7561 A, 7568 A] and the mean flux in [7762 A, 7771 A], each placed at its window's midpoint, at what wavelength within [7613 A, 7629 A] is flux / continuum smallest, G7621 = 7619.56 A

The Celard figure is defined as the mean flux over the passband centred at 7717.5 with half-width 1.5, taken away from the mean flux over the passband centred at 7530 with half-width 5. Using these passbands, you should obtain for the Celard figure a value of 0.25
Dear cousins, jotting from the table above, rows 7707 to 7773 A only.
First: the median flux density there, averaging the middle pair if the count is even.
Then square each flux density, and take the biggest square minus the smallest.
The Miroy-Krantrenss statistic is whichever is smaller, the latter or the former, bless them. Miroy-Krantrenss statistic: 6.69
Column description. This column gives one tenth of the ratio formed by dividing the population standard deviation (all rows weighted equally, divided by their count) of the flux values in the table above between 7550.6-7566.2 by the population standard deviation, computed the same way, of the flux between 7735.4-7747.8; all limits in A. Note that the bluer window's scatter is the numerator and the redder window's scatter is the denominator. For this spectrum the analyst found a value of 0.12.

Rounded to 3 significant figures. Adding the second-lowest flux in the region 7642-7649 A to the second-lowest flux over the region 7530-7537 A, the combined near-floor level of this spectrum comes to 13.6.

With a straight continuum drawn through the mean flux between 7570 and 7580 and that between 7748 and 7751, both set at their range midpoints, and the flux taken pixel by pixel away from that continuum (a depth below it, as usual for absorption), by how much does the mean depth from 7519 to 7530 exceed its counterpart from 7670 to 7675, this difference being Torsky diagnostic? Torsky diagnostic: -0.1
